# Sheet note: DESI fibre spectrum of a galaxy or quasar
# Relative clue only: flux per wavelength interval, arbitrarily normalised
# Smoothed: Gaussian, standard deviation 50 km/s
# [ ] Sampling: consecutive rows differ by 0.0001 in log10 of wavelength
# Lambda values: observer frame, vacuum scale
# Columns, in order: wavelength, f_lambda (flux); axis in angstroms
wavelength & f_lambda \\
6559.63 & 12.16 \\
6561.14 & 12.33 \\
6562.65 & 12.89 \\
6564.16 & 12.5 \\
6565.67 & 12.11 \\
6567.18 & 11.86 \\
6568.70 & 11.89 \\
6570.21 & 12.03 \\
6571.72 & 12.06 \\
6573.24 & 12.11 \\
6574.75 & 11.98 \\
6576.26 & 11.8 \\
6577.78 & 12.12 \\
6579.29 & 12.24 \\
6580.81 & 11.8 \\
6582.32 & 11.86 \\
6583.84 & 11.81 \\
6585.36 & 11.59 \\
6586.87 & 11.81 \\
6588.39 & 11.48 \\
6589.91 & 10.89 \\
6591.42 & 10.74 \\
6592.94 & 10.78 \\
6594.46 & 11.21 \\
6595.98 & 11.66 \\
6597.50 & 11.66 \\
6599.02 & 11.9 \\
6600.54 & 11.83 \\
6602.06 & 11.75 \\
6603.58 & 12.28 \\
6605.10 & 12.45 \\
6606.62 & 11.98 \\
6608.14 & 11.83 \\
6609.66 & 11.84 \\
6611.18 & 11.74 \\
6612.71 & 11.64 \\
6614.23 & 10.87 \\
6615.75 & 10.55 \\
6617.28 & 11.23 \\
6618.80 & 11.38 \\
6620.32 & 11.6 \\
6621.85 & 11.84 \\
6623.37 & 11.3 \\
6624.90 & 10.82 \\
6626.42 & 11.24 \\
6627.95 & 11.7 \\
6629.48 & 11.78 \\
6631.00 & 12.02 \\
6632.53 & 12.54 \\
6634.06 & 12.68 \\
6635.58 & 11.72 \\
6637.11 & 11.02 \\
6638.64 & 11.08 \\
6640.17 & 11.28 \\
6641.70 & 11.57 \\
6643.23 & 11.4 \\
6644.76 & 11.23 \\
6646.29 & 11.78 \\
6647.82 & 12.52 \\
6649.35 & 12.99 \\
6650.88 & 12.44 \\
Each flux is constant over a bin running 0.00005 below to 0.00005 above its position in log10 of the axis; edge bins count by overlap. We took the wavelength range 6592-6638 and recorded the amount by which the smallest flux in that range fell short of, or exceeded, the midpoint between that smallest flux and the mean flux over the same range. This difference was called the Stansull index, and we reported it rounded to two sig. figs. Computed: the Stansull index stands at -0.54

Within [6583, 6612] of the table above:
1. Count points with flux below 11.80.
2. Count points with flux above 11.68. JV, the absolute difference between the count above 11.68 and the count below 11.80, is 1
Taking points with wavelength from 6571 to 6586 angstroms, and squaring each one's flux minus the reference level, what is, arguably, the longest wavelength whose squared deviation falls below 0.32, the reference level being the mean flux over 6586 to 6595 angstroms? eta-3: 6585.36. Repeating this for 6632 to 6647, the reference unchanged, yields 6644.76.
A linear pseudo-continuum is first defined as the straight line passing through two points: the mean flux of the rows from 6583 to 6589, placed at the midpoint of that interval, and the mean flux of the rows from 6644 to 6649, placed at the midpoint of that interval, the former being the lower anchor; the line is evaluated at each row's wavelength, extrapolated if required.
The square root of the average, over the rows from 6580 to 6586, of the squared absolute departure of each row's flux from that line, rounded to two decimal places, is 0.15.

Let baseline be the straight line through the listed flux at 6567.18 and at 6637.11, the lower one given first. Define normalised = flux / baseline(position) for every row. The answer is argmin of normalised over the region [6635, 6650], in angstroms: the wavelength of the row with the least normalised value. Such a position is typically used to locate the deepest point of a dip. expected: 6637.11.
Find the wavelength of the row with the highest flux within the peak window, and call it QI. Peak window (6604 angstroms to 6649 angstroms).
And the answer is 6634.06 angstroms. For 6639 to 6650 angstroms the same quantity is 6649.35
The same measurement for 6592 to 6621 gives 6605.10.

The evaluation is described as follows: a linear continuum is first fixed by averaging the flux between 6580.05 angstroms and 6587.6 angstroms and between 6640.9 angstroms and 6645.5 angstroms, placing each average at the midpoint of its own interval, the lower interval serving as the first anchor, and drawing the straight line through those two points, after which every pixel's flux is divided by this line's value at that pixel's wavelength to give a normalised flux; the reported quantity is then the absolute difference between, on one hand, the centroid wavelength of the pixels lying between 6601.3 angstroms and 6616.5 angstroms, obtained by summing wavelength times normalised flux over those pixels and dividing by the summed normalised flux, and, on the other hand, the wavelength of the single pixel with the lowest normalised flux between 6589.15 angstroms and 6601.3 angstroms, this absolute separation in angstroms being 17.3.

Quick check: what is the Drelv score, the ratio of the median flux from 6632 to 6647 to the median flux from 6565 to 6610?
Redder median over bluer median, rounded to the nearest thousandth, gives 0.970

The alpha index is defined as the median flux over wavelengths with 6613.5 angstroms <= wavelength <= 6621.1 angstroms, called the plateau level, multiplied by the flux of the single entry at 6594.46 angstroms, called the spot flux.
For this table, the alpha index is 126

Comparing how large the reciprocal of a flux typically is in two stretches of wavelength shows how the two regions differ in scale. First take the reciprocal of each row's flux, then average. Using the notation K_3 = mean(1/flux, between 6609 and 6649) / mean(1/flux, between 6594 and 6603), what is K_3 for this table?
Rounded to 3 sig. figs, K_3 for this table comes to 1.01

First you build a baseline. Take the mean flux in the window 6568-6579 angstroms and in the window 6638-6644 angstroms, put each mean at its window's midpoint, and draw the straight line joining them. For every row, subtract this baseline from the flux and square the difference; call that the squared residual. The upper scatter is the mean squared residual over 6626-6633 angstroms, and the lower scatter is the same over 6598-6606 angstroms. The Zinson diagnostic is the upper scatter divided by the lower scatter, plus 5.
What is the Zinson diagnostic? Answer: 6.9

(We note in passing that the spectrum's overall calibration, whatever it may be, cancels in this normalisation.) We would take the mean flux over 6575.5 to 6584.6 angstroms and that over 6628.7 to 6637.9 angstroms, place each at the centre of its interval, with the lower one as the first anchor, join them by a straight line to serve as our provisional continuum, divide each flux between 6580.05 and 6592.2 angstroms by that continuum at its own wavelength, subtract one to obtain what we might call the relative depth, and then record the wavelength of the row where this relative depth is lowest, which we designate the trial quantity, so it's 6591.42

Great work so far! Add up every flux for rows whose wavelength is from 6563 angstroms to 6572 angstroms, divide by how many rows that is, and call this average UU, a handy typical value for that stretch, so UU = 12.1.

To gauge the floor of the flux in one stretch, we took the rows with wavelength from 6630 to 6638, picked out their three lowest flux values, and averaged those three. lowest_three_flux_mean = 11.59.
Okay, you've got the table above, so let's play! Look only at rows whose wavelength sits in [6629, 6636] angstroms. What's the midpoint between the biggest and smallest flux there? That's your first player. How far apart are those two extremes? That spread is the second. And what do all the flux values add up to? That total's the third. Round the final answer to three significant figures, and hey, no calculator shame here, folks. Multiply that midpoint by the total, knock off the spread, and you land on 740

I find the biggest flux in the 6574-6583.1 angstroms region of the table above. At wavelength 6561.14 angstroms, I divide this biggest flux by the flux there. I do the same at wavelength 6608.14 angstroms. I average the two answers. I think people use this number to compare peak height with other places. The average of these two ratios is 1.01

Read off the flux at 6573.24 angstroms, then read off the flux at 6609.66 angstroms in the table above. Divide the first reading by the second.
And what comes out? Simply 1.02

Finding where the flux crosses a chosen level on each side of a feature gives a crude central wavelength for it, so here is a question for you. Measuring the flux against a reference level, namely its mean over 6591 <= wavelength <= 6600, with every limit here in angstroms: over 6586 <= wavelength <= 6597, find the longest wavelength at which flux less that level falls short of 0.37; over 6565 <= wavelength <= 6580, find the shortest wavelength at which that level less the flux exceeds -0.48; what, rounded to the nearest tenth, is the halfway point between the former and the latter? 6586.1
